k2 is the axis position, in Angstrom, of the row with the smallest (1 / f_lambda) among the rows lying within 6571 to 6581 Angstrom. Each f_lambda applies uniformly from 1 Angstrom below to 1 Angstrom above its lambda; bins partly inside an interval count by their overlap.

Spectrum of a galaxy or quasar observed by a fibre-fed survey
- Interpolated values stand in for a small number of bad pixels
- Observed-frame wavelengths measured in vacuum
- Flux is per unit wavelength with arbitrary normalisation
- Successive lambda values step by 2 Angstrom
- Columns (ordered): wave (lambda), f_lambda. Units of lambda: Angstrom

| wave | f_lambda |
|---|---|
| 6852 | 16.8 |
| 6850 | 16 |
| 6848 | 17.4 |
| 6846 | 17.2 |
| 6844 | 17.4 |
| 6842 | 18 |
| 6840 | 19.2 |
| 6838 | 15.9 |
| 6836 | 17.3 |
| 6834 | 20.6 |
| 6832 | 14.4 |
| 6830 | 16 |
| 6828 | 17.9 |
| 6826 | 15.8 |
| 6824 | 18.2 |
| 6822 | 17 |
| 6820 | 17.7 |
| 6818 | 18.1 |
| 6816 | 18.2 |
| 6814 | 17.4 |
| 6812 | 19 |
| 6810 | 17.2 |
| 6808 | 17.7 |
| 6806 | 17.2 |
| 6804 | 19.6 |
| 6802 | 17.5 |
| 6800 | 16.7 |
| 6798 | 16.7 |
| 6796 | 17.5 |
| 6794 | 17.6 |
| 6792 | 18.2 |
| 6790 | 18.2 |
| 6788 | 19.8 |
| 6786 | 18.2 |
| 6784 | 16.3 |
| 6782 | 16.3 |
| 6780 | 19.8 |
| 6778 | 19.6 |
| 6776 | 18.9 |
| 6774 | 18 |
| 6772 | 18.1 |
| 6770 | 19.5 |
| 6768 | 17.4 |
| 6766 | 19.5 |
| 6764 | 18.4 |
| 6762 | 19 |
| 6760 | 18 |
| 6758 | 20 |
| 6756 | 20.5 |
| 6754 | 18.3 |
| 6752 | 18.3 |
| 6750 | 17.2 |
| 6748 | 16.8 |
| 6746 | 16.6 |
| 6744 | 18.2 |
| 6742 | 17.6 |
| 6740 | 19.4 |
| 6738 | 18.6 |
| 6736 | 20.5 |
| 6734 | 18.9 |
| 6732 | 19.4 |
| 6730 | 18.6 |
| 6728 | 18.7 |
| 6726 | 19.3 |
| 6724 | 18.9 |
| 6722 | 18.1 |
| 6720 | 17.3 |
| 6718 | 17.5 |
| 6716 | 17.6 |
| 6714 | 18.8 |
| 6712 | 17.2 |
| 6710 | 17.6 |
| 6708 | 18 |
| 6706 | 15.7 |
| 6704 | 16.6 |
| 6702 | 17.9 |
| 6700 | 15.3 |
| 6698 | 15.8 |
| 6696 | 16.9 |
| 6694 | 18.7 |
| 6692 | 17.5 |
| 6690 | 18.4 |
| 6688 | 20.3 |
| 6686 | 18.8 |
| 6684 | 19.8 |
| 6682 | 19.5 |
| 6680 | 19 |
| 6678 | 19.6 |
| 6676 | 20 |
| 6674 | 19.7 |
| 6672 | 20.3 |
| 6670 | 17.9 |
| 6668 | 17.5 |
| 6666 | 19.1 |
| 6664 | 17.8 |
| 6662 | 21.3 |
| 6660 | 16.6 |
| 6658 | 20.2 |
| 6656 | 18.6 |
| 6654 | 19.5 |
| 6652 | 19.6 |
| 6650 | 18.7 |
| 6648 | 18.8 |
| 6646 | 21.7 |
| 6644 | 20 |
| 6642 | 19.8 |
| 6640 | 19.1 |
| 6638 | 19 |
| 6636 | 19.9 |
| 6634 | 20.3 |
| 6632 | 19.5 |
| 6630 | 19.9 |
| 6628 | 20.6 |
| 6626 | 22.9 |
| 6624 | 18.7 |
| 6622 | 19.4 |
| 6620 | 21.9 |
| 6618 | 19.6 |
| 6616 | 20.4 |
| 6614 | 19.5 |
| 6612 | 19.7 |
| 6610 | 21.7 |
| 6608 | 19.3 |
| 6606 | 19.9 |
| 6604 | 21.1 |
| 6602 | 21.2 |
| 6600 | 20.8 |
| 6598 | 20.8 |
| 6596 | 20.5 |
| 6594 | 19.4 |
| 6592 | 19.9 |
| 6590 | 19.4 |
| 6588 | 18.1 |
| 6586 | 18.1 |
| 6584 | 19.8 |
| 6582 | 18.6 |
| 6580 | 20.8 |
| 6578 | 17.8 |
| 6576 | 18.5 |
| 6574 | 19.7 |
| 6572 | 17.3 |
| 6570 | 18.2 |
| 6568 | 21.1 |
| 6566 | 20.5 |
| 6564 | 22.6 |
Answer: 6580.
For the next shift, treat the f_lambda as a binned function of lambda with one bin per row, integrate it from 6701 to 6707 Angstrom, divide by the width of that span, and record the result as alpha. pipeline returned 16.7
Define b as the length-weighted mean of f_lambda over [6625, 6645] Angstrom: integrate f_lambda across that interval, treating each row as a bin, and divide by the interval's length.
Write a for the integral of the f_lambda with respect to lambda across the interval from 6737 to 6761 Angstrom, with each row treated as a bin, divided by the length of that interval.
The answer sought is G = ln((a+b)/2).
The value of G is 2.95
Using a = 18.3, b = 20.1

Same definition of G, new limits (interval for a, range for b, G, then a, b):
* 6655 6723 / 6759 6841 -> 2.89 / 18.3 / 17.9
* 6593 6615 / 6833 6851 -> 2.94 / 20.4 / 17.7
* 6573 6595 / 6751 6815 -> 2.93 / 19.1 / 18.3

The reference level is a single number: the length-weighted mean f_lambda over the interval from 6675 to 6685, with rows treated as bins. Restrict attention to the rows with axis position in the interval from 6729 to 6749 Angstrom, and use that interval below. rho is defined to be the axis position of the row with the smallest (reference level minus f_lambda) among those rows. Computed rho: 6736 Angstrom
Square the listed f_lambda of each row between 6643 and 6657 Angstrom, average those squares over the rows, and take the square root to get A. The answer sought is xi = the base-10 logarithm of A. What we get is 1.29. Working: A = 19.6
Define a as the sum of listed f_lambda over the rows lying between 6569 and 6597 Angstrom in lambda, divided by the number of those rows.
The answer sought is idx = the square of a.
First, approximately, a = 19.0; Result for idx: 361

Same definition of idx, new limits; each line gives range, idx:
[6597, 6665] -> 397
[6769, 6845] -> 317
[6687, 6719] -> 306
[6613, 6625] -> 397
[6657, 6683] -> 365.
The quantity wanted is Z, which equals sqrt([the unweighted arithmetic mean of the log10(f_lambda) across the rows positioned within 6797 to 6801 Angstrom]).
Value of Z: 1.11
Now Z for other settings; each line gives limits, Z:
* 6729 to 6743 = 1.13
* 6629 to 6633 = 1.14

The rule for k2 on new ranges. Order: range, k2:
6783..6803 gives 6788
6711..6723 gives 6714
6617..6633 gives 6626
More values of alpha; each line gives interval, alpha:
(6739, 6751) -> 17.6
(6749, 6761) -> 18.7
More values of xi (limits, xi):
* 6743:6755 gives 1.25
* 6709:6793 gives 1.27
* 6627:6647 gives 1.30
